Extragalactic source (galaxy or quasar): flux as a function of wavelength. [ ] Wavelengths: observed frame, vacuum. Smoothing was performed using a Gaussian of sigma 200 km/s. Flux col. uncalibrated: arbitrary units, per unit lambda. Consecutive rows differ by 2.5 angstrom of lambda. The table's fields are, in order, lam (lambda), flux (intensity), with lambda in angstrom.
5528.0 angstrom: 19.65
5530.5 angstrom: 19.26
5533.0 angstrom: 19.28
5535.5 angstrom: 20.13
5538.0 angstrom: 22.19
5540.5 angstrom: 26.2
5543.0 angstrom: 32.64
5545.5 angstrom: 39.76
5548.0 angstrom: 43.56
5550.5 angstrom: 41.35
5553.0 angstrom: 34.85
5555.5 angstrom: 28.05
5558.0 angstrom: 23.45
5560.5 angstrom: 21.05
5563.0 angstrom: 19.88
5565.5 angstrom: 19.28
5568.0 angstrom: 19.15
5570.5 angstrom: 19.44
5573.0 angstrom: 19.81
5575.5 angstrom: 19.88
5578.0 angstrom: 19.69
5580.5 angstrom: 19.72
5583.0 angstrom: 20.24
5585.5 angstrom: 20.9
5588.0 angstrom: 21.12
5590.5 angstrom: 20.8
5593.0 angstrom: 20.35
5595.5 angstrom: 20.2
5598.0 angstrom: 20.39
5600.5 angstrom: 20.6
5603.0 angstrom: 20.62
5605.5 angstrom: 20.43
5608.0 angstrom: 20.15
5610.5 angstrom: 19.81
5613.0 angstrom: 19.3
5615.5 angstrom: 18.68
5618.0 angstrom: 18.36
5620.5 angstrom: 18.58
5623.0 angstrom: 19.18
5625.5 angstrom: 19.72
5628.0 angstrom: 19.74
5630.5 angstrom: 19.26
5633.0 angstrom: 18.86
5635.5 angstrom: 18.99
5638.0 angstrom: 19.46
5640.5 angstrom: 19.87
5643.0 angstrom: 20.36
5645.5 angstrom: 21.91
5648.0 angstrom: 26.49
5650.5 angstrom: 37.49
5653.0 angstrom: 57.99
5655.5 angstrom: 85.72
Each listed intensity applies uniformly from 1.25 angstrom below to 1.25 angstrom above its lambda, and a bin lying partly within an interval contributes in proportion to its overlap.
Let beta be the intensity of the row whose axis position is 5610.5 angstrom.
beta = 19.81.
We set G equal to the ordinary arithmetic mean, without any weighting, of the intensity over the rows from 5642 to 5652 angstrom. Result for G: 26.6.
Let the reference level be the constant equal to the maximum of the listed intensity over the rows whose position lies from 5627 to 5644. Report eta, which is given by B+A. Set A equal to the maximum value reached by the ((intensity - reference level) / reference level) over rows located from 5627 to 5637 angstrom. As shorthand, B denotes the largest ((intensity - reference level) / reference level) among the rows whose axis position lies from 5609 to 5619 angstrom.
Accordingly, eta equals -0.1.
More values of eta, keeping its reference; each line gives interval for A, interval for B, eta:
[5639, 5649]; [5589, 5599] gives 0.3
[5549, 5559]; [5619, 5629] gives 1.0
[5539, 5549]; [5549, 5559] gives 2.2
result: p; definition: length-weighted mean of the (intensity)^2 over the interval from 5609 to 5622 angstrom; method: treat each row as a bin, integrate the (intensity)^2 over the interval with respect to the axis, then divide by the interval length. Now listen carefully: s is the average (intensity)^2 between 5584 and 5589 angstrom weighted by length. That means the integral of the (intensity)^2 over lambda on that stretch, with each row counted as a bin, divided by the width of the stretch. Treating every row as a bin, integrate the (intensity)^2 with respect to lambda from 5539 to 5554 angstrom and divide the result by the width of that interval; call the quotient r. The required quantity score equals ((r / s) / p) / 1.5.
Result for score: 0.0057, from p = 360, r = 1347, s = 440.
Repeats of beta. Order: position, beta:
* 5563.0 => 19.88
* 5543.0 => 32.64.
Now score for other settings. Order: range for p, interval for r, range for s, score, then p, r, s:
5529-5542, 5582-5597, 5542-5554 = 0.0004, 475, 425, 1508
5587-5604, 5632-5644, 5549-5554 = 0.0004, 423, 381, 1496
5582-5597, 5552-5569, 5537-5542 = 0.0015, 425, 584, 618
